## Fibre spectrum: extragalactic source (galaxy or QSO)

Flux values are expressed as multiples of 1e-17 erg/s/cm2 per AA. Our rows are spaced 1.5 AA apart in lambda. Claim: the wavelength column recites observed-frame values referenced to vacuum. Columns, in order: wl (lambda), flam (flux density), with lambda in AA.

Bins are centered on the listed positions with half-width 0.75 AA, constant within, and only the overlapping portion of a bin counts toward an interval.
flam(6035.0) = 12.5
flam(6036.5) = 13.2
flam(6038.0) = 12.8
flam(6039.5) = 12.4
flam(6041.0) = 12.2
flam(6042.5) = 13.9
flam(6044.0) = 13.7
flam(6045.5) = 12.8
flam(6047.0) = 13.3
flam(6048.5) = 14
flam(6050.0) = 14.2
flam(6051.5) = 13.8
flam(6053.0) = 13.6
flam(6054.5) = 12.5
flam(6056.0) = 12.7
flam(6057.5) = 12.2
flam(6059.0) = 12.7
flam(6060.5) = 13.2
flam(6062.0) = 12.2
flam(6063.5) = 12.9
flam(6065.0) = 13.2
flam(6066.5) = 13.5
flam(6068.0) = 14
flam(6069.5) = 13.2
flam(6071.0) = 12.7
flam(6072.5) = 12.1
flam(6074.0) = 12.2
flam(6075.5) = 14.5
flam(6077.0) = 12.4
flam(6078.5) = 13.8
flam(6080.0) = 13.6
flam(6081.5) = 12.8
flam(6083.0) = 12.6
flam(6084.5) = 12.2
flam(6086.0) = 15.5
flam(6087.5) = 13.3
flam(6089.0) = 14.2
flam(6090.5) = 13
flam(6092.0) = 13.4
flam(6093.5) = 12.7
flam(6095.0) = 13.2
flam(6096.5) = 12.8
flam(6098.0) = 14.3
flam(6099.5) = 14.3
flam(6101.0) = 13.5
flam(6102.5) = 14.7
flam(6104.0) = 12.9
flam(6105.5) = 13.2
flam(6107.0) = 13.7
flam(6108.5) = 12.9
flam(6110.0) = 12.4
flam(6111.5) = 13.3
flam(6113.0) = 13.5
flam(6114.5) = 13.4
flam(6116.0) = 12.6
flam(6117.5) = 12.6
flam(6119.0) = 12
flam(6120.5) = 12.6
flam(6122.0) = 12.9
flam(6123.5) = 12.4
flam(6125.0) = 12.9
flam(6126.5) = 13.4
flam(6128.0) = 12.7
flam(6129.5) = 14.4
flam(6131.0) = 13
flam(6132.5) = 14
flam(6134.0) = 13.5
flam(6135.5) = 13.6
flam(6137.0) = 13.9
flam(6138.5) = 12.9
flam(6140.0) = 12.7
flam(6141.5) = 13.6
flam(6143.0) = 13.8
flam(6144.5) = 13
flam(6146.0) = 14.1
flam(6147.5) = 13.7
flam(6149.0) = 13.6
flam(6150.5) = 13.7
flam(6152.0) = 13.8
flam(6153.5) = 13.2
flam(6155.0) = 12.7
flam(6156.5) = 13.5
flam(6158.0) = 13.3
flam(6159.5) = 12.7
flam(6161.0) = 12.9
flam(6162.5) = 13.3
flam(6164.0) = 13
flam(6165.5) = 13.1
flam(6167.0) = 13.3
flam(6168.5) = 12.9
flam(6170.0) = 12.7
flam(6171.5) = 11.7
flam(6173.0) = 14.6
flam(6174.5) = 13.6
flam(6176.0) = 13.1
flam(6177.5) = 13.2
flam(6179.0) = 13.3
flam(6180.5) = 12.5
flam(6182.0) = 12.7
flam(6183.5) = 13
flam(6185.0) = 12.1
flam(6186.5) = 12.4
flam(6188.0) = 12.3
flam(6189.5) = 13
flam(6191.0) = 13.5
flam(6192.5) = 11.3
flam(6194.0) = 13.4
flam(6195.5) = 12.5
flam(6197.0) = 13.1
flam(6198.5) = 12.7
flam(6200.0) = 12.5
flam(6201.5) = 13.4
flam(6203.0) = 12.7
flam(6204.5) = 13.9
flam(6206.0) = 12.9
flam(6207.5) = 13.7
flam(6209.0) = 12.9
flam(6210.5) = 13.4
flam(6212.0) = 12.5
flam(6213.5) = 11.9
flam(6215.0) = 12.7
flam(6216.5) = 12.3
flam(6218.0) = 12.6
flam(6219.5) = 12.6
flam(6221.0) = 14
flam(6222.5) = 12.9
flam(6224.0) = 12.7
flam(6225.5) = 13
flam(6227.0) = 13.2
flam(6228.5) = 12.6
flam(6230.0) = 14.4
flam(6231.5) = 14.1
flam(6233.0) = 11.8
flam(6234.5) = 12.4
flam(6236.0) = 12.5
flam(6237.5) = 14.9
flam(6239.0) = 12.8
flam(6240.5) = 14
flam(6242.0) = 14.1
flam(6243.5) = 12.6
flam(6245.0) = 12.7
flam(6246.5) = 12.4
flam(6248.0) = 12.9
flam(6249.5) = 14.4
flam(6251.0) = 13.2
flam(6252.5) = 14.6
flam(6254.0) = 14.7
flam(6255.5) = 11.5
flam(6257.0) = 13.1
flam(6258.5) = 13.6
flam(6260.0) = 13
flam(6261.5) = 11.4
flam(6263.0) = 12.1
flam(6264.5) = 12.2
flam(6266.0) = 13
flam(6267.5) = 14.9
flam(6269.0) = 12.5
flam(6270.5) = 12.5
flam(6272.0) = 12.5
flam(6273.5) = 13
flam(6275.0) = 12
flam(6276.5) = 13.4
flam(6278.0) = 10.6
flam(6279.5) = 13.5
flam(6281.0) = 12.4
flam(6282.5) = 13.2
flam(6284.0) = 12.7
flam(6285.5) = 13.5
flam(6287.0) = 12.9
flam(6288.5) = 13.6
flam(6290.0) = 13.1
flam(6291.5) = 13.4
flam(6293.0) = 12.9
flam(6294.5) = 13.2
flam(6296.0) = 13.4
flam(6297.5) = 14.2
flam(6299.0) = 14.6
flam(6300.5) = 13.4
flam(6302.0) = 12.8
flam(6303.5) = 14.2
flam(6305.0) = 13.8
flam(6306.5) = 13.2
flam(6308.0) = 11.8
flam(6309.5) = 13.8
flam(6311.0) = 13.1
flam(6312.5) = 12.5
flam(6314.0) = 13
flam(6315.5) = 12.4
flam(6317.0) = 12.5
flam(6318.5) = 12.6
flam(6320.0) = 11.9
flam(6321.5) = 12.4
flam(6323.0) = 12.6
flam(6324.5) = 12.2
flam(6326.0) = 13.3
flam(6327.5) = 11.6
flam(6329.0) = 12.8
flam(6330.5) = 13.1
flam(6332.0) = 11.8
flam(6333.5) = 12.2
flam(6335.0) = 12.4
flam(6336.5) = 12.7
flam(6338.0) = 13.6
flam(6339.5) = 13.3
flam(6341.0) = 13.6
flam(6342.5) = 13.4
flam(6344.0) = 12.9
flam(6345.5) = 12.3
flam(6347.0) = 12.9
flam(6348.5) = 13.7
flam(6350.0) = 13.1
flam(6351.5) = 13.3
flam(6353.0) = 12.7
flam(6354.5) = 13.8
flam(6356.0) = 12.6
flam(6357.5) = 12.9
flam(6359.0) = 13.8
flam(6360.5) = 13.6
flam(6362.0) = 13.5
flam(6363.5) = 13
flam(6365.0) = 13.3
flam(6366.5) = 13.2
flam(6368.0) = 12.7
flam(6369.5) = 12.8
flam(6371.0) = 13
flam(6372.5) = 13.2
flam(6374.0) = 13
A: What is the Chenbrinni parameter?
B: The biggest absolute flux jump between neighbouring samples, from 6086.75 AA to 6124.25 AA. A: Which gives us 1.80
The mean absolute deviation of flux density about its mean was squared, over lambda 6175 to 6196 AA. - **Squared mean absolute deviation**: 0.23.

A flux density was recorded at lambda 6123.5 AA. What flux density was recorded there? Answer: 12.4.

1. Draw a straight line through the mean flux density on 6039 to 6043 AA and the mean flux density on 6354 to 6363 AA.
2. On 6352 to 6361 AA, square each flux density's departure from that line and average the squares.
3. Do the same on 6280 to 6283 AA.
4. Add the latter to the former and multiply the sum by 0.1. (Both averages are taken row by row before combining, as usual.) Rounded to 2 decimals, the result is 0.06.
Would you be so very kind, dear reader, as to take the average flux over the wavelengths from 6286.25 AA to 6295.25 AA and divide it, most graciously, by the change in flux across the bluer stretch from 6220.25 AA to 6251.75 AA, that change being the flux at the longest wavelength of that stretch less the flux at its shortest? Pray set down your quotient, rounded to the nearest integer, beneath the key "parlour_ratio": -16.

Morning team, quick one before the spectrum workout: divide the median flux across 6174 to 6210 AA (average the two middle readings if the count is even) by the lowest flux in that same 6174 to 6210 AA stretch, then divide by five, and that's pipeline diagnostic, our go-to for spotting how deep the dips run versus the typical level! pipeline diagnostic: 0.229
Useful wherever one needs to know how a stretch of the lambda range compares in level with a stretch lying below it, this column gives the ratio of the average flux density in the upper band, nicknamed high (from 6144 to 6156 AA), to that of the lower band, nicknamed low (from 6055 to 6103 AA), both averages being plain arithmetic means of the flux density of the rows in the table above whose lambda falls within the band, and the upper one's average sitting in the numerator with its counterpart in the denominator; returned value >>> 1.02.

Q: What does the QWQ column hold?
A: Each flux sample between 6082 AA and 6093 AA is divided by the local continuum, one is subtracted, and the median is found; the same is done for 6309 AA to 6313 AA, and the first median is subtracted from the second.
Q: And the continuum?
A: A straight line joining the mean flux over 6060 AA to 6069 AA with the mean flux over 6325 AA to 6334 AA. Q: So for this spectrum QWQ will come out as 0.032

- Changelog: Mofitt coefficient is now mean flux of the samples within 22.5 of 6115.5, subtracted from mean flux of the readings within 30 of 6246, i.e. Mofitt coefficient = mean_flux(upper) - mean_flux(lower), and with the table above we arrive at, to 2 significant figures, -0.20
